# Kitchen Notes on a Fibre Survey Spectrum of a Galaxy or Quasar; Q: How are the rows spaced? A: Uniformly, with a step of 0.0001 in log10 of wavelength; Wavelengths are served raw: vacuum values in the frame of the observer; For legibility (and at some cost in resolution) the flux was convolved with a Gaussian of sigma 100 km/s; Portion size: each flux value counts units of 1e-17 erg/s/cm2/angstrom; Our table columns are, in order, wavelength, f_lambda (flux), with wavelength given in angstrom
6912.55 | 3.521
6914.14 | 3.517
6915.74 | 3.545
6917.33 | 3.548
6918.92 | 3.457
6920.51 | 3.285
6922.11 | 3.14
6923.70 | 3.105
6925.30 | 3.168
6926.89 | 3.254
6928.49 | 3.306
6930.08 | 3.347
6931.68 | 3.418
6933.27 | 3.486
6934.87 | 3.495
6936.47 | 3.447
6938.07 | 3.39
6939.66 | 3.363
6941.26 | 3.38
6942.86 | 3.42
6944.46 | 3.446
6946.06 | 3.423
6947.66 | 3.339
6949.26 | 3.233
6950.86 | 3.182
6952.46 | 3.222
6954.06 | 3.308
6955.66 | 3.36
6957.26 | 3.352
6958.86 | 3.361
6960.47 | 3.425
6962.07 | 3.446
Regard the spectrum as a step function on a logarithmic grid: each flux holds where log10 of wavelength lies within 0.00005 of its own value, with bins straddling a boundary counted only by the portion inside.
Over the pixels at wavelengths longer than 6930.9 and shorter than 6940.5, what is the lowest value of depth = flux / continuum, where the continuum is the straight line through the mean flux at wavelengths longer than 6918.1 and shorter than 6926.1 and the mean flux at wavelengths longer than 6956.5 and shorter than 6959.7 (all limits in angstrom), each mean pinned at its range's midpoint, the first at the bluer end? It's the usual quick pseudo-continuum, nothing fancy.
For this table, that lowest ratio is 1.02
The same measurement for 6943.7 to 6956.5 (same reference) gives 0.96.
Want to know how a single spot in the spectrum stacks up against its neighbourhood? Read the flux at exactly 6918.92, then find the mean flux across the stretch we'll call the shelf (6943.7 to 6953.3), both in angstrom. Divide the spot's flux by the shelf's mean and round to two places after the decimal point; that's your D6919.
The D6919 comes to 1.05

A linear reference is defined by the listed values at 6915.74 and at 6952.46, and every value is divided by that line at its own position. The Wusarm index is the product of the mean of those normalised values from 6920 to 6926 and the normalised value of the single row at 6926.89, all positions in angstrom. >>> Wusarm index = 0.86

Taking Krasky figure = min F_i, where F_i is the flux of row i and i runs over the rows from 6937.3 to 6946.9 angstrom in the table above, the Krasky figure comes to 3.363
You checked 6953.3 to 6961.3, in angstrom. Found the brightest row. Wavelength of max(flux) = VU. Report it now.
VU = 6960.47 angstrom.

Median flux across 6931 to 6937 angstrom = 3.47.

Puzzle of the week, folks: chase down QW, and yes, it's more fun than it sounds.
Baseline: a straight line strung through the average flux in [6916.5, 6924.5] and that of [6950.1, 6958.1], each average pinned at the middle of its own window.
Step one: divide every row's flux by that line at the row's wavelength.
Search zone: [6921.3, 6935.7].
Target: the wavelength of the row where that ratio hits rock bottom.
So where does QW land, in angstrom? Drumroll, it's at 6923.70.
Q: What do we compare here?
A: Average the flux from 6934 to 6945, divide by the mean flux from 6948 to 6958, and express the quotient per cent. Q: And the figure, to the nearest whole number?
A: 104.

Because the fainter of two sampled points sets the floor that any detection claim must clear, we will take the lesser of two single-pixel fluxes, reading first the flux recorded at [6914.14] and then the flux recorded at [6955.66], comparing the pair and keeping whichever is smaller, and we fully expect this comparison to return 3.36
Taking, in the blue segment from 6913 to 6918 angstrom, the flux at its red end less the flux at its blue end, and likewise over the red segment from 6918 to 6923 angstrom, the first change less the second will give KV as 0.35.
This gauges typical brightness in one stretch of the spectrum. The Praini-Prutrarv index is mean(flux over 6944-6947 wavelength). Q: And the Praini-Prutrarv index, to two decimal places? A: 3.43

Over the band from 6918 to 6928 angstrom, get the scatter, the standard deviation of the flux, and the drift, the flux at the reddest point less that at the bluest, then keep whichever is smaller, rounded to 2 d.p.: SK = -0.20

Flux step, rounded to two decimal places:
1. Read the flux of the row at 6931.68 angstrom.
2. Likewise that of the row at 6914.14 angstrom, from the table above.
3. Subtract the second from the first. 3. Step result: -0.10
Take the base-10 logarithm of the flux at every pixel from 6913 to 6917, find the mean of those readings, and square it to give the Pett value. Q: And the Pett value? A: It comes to 0.300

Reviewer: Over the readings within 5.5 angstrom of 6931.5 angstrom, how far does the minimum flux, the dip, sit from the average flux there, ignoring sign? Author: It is 0.14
